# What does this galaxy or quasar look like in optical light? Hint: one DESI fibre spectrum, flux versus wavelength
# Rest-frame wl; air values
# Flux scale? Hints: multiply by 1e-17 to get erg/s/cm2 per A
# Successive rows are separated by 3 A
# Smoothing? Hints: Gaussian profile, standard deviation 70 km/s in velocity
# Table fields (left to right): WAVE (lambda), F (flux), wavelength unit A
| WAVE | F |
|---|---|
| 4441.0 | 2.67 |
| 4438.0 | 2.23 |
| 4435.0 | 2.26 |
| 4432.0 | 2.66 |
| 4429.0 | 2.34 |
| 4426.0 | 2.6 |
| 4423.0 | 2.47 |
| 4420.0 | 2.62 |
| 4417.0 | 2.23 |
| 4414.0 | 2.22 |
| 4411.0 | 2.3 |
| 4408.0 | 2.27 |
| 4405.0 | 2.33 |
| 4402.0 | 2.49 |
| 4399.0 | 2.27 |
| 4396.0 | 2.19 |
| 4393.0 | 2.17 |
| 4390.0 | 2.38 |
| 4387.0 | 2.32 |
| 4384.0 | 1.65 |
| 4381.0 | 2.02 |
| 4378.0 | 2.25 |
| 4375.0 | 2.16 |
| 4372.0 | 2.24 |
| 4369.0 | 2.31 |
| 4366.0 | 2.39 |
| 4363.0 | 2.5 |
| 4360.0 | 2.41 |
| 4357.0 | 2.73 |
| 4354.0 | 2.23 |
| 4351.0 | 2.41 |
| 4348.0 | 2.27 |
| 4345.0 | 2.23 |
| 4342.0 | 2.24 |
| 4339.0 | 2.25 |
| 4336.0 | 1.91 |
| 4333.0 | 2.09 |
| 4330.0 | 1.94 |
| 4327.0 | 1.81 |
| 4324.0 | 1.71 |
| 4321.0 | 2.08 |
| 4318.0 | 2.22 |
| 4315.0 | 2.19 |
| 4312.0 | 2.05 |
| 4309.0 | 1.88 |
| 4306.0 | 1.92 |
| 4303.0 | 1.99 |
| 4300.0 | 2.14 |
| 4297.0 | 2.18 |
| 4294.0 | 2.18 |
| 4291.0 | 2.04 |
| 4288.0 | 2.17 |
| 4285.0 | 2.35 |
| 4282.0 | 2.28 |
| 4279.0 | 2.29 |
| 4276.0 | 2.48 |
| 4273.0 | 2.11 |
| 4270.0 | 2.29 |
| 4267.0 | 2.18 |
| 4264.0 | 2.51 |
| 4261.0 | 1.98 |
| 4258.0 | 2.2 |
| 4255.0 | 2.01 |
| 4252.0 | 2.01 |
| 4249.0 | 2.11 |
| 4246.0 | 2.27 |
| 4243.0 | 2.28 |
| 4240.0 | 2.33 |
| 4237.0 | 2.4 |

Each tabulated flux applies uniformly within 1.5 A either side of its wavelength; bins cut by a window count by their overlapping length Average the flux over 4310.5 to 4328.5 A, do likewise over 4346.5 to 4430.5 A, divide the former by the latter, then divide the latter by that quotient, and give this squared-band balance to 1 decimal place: 2.7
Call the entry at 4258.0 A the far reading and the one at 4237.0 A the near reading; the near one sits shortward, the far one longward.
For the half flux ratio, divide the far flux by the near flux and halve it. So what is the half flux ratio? 0.458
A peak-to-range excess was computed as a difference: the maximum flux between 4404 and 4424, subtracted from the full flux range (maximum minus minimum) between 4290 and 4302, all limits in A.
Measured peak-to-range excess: -2.5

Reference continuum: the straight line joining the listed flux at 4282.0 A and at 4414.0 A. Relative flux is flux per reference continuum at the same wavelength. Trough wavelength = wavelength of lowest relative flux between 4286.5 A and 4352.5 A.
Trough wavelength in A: 4324.0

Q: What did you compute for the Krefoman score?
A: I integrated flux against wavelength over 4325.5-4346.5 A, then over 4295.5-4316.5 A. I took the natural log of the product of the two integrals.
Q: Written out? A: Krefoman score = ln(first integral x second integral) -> 7.53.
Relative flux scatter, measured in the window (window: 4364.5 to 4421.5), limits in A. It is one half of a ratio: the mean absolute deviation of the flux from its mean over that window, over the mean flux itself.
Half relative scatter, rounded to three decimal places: 0.027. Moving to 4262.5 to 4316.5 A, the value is 0.029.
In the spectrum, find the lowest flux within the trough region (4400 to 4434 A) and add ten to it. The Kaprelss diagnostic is 12.2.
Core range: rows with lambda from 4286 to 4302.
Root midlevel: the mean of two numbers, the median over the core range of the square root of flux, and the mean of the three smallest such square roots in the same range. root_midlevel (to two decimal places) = 1.46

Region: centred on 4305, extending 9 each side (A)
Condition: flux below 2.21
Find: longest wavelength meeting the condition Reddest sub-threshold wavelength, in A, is 4312.0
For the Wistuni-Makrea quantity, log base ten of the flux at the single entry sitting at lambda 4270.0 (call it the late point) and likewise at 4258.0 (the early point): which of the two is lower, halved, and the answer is 0.171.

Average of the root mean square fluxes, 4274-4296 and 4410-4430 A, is 2.33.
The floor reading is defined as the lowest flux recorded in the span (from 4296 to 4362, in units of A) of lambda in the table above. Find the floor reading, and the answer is 1.71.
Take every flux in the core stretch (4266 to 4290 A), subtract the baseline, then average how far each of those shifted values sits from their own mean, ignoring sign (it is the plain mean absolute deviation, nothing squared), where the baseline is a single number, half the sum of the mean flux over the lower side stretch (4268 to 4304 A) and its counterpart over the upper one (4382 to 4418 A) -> 0.087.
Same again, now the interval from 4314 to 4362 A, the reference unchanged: 0.185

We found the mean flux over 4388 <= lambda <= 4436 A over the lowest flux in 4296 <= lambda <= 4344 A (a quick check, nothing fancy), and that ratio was 1.38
